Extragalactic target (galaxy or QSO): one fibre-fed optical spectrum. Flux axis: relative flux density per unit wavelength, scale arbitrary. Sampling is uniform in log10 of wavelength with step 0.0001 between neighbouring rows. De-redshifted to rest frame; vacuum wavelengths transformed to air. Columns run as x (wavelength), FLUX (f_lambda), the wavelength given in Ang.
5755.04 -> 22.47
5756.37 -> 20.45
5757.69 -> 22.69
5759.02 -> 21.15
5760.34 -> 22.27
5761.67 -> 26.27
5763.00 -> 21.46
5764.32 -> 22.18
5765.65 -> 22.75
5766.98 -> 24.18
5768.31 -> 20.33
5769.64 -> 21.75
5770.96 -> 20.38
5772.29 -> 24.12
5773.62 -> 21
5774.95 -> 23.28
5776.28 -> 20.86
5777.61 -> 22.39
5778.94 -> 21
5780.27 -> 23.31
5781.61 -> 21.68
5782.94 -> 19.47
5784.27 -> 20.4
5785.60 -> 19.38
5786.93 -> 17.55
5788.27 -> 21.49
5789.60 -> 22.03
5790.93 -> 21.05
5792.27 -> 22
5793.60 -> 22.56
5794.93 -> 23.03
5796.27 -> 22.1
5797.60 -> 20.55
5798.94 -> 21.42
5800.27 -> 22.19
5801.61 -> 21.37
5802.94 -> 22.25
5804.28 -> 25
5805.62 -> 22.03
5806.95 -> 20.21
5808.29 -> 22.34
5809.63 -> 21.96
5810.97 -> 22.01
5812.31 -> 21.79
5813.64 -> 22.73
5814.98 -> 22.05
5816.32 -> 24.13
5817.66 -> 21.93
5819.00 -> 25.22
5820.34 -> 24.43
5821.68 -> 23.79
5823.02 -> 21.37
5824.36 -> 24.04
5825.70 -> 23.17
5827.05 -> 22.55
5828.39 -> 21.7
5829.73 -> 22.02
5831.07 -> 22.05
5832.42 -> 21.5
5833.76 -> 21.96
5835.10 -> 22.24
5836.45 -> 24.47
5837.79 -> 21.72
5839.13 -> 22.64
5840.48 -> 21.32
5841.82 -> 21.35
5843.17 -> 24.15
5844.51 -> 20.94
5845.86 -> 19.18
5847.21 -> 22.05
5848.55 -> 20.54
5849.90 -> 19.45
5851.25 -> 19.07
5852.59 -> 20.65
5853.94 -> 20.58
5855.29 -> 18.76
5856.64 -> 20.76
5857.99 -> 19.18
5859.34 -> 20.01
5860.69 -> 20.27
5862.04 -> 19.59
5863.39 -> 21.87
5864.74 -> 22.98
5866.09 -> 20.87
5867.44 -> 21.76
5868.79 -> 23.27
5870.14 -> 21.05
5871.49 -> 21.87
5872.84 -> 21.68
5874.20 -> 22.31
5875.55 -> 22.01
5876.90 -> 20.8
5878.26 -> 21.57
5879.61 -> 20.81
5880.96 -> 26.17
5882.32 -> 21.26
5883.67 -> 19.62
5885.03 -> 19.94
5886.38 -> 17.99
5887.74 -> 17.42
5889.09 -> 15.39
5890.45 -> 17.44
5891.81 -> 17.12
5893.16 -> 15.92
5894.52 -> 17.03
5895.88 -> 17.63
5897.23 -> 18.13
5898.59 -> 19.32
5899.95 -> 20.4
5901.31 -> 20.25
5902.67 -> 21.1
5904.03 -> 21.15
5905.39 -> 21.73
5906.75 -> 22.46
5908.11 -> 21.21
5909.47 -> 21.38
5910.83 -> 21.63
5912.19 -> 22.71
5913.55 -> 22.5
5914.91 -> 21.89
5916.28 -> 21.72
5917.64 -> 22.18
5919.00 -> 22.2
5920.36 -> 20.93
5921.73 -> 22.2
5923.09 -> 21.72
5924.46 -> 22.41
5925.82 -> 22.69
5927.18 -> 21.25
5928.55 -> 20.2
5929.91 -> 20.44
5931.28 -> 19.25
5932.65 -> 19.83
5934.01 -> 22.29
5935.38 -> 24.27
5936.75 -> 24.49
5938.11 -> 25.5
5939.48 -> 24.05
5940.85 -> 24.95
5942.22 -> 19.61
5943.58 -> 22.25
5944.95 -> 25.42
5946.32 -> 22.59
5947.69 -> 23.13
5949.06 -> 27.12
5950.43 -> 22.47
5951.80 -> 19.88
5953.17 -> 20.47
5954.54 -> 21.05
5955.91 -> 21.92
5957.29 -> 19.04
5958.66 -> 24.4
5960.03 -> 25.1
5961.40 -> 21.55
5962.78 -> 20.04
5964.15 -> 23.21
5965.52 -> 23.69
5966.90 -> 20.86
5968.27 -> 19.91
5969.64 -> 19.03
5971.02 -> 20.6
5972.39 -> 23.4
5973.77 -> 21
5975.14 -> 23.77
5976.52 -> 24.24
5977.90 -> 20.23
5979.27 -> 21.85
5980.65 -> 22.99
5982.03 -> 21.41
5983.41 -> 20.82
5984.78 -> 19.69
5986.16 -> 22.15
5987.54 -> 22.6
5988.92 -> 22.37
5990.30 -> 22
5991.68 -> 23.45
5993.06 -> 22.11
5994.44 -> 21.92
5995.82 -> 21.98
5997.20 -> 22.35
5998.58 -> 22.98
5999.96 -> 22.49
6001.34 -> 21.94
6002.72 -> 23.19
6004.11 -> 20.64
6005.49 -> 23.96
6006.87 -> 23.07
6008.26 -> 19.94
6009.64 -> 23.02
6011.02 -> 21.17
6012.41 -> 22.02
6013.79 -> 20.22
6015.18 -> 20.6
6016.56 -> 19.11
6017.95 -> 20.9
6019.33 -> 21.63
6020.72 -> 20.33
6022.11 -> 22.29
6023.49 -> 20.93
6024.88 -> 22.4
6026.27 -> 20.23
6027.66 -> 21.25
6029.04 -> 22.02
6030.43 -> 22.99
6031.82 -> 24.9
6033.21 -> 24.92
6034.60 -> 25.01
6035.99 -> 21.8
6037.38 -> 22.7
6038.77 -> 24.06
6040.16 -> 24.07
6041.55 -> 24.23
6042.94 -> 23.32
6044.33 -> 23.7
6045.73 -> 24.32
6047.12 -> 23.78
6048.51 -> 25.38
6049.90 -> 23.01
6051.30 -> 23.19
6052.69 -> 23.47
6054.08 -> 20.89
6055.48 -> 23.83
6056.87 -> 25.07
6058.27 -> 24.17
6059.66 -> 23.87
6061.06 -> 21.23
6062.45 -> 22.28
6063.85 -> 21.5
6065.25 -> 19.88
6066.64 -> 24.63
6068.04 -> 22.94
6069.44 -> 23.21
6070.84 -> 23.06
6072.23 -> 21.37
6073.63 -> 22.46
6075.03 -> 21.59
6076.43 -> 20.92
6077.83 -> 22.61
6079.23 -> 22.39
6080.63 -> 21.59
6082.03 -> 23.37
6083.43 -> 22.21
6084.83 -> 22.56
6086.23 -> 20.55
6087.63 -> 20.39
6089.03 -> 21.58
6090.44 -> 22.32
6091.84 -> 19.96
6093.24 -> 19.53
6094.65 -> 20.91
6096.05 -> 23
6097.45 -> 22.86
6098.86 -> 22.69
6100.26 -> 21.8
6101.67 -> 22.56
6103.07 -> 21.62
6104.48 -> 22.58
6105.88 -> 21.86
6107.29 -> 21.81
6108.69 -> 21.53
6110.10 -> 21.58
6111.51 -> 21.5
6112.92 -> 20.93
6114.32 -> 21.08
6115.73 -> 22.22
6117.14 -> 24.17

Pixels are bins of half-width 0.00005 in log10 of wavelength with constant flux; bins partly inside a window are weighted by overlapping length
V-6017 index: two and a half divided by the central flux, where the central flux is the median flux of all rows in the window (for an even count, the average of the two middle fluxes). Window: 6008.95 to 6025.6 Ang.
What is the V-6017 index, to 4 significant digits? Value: 0.1188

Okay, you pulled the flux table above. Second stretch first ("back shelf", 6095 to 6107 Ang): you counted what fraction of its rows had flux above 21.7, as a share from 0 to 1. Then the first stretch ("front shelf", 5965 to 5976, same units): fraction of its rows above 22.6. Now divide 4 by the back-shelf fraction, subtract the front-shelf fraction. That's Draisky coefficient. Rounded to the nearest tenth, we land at 4.2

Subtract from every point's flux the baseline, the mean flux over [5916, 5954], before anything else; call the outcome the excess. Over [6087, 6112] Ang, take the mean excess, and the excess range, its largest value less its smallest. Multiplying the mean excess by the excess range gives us -2.3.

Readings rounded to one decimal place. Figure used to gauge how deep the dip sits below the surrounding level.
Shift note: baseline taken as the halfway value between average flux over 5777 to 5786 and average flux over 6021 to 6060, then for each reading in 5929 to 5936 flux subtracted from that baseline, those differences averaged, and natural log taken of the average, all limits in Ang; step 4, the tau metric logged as 0.0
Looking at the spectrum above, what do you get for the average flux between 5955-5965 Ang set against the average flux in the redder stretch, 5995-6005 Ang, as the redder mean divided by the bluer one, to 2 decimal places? 1.00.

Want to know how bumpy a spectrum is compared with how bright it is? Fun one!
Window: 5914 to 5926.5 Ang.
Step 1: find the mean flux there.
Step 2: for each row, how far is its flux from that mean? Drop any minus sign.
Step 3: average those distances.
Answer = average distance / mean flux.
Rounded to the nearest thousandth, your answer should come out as 0.017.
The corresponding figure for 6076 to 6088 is 0.040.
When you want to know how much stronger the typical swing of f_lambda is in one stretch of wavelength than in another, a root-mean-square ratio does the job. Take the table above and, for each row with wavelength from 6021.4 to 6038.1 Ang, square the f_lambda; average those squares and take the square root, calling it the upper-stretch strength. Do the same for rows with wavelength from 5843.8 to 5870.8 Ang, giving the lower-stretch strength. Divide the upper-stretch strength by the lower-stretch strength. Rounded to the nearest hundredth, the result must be 1.10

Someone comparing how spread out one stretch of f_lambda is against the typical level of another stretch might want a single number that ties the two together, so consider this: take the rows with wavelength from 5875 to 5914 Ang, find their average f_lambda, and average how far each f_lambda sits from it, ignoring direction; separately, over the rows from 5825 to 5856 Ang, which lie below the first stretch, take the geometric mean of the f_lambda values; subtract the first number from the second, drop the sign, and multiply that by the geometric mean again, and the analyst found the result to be 418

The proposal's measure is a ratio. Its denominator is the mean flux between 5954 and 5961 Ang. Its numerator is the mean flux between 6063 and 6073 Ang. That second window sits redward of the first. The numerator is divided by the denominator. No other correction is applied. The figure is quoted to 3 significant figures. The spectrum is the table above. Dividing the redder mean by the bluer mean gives 1.00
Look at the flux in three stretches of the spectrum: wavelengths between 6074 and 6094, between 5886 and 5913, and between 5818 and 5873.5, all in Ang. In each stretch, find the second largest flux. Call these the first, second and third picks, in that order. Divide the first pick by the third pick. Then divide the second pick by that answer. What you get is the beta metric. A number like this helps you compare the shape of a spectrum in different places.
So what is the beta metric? 24.3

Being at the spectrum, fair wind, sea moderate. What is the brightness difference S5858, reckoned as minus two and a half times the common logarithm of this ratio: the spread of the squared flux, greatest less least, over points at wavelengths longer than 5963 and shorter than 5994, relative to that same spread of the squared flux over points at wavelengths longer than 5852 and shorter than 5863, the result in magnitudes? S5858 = -1.1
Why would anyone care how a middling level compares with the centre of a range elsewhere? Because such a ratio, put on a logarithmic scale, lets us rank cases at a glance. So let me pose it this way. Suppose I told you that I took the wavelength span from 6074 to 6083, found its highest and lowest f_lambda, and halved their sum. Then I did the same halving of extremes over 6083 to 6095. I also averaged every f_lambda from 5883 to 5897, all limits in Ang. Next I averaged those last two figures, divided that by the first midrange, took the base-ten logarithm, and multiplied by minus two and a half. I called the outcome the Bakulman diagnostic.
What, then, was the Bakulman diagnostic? 0.15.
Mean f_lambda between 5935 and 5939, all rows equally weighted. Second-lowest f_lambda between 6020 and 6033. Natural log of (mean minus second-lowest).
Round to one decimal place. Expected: 1.5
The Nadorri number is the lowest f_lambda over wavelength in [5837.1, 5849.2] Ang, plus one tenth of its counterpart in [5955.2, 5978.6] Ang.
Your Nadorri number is 21.1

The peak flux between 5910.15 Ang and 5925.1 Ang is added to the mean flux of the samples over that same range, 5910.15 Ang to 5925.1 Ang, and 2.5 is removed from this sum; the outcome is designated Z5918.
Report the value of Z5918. 42.2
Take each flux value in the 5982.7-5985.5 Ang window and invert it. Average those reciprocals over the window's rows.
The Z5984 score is 0.0494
